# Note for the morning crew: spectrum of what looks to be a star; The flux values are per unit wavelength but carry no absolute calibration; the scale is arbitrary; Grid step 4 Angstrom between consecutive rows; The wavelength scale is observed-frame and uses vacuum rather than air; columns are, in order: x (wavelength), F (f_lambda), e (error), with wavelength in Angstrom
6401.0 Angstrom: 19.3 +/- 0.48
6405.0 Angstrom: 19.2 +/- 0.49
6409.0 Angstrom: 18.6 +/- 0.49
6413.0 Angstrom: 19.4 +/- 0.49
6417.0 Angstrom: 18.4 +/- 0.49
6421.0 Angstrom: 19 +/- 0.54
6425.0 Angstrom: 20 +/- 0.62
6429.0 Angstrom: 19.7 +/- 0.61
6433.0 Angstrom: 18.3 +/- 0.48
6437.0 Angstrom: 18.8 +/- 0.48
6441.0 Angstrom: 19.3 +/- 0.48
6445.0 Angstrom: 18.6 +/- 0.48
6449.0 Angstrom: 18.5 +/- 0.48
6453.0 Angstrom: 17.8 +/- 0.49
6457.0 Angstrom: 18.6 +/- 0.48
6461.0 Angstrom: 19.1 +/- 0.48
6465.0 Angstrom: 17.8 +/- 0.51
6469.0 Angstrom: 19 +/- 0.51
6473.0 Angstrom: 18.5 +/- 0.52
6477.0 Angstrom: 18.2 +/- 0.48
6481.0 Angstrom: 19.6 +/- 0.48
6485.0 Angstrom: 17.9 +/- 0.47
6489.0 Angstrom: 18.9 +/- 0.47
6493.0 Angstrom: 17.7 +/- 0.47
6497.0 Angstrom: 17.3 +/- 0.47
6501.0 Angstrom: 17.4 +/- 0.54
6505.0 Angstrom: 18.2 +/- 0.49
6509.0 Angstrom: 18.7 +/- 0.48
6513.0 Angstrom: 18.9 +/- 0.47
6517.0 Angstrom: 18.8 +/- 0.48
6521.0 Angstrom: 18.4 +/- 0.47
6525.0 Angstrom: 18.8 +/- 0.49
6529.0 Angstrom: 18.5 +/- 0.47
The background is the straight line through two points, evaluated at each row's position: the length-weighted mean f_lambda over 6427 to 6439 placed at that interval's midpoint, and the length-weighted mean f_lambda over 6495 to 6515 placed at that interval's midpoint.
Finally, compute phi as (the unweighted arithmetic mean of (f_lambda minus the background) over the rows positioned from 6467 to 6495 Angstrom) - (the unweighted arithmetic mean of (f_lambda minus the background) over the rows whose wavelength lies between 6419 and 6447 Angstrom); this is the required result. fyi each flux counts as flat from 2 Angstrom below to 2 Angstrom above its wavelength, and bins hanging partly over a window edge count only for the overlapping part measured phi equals 0.00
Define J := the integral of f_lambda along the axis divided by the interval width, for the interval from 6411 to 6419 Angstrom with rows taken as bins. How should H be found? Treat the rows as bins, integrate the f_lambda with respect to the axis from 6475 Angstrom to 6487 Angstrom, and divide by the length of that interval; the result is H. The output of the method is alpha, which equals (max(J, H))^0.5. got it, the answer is 4.35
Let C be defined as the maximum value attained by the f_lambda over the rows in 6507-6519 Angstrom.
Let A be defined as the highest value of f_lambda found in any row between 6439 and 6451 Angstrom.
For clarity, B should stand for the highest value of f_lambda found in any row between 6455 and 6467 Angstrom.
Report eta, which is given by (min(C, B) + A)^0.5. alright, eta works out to 6.18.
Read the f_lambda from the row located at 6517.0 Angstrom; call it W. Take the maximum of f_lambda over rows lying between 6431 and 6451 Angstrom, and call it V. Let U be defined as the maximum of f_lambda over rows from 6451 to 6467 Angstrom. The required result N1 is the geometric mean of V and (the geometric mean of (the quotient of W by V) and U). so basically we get 9.12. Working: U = 19.1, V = 19.3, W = 18.8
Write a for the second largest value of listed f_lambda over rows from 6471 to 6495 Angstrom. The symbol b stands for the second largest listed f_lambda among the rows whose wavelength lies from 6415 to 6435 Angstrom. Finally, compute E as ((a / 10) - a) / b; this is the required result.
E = -0.86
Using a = 18.9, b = 19.7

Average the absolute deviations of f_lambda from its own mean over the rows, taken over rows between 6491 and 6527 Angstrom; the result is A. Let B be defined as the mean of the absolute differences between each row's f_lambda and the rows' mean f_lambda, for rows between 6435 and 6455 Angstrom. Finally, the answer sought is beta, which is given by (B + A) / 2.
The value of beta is 0.44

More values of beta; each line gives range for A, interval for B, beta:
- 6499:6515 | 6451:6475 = 0.47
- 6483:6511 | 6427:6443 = 0.49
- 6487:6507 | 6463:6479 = 0.45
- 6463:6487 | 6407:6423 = 0.44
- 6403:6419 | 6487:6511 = 0.48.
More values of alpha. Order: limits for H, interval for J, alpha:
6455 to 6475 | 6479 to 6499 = 4.31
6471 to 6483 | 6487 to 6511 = 4.33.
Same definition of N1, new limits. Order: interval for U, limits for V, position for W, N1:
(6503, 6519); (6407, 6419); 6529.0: 9.08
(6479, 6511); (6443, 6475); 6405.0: 9.21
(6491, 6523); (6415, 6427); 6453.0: 9.06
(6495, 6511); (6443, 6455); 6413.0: 9.06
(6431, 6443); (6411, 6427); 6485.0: 9.12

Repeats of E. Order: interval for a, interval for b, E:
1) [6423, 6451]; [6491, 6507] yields -1.00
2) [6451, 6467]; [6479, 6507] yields -0.89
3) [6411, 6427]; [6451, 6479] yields -0.92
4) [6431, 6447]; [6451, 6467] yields -0.91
